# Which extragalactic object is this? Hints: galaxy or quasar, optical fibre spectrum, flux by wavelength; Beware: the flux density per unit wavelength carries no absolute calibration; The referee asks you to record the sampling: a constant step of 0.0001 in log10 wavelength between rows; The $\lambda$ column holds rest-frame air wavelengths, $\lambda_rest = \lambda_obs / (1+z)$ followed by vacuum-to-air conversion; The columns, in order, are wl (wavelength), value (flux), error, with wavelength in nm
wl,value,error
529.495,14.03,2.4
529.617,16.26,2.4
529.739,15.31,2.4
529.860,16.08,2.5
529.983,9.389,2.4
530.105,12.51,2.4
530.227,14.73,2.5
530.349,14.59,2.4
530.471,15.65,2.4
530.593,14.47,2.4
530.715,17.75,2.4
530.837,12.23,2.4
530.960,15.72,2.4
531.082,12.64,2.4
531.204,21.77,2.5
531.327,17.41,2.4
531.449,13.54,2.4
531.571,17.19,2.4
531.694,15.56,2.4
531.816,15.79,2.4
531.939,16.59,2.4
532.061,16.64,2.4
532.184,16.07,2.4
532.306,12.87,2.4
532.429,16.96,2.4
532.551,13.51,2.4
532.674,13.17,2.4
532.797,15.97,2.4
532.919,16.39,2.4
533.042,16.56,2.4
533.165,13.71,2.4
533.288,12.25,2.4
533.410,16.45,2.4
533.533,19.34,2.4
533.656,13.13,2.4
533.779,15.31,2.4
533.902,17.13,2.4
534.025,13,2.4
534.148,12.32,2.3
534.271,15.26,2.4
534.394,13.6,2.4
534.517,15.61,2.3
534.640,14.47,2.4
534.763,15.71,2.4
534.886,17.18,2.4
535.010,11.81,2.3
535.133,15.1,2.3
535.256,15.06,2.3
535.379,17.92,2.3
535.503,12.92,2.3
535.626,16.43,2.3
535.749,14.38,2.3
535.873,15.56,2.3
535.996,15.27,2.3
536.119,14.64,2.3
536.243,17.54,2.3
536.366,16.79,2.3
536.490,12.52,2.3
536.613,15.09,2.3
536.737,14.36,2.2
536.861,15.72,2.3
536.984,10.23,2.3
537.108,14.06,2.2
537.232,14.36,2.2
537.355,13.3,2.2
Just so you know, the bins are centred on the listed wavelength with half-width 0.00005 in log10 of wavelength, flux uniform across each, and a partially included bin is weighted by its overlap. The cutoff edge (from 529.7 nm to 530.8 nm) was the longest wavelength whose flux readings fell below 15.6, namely 530.593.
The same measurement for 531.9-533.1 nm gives 532.674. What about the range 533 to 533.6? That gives 533.288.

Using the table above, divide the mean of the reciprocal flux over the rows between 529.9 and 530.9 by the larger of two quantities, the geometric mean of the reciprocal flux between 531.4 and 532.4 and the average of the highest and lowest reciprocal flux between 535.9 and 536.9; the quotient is 1.08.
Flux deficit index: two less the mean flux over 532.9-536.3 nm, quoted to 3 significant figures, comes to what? -13.1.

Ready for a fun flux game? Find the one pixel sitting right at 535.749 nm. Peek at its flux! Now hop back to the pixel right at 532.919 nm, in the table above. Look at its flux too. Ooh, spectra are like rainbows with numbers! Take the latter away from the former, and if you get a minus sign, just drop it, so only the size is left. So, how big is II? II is 2.0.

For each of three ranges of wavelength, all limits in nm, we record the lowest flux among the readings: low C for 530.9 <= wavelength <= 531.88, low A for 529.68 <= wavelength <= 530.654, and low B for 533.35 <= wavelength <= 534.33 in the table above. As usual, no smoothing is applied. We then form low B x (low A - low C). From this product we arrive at -40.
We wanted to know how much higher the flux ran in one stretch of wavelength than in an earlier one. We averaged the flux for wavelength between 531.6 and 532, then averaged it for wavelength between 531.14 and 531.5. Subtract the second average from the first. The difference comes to -1.6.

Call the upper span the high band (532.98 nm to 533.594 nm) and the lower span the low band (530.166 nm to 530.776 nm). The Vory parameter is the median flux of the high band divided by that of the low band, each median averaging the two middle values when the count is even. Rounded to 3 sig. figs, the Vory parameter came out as 1.12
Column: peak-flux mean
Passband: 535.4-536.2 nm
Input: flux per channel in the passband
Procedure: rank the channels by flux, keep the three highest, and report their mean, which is 15.8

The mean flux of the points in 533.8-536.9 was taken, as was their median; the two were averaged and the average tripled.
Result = 45.2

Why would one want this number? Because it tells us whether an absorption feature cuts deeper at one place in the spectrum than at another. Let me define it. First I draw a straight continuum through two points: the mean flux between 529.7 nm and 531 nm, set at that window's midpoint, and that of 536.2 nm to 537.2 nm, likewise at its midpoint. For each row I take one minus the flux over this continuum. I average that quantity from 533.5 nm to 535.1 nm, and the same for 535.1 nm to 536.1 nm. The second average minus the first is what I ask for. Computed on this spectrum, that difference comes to -0.03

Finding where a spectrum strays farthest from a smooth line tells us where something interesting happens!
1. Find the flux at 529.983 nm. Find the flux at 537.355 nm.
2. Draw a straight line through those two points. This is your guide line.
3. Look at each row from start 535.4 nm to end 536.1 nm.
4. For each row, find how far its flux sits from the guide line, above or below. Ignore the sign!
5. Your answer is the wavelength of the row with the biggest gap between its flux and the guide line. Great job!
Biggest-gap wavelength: 535.626 nm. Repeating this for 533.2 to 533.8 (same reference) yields 533.533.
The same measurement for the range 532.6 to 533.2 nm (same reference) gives 533.042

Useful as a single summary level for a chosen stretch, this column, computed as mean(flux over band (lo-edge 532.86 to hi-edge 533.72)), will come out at 15.4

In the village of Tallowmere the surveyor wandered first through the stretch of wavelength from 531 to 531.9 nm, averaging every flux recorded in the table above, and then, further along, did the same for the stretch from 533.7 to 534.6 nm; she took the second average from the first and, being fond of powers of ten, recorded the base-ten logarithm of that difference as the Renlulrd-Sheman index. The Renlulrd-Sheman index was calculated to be 0.2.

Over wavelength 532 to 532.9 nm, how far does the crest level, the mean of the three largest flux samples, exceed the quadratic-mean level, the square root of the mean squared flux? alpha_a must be 1.44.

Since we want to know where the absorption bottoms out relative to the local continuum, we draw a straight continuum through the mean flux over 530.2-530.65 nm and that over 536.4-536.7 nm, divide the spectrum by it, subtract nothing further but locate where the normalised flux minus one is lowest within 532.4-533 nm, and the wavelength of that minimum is 532.674 nm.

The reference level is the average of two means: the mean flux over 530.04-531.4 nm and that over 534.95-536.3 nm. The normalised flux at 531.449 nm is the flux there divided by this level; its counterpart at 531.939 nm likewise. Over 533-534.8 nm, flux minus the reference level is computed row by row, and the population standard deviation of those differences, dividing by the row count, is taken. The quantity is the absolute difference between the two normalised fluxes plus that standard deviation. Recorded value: 2.11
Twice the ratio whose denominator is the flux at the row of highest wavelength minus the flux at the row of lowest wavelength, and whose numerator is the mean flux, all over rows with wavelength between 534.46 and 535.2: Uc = -59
